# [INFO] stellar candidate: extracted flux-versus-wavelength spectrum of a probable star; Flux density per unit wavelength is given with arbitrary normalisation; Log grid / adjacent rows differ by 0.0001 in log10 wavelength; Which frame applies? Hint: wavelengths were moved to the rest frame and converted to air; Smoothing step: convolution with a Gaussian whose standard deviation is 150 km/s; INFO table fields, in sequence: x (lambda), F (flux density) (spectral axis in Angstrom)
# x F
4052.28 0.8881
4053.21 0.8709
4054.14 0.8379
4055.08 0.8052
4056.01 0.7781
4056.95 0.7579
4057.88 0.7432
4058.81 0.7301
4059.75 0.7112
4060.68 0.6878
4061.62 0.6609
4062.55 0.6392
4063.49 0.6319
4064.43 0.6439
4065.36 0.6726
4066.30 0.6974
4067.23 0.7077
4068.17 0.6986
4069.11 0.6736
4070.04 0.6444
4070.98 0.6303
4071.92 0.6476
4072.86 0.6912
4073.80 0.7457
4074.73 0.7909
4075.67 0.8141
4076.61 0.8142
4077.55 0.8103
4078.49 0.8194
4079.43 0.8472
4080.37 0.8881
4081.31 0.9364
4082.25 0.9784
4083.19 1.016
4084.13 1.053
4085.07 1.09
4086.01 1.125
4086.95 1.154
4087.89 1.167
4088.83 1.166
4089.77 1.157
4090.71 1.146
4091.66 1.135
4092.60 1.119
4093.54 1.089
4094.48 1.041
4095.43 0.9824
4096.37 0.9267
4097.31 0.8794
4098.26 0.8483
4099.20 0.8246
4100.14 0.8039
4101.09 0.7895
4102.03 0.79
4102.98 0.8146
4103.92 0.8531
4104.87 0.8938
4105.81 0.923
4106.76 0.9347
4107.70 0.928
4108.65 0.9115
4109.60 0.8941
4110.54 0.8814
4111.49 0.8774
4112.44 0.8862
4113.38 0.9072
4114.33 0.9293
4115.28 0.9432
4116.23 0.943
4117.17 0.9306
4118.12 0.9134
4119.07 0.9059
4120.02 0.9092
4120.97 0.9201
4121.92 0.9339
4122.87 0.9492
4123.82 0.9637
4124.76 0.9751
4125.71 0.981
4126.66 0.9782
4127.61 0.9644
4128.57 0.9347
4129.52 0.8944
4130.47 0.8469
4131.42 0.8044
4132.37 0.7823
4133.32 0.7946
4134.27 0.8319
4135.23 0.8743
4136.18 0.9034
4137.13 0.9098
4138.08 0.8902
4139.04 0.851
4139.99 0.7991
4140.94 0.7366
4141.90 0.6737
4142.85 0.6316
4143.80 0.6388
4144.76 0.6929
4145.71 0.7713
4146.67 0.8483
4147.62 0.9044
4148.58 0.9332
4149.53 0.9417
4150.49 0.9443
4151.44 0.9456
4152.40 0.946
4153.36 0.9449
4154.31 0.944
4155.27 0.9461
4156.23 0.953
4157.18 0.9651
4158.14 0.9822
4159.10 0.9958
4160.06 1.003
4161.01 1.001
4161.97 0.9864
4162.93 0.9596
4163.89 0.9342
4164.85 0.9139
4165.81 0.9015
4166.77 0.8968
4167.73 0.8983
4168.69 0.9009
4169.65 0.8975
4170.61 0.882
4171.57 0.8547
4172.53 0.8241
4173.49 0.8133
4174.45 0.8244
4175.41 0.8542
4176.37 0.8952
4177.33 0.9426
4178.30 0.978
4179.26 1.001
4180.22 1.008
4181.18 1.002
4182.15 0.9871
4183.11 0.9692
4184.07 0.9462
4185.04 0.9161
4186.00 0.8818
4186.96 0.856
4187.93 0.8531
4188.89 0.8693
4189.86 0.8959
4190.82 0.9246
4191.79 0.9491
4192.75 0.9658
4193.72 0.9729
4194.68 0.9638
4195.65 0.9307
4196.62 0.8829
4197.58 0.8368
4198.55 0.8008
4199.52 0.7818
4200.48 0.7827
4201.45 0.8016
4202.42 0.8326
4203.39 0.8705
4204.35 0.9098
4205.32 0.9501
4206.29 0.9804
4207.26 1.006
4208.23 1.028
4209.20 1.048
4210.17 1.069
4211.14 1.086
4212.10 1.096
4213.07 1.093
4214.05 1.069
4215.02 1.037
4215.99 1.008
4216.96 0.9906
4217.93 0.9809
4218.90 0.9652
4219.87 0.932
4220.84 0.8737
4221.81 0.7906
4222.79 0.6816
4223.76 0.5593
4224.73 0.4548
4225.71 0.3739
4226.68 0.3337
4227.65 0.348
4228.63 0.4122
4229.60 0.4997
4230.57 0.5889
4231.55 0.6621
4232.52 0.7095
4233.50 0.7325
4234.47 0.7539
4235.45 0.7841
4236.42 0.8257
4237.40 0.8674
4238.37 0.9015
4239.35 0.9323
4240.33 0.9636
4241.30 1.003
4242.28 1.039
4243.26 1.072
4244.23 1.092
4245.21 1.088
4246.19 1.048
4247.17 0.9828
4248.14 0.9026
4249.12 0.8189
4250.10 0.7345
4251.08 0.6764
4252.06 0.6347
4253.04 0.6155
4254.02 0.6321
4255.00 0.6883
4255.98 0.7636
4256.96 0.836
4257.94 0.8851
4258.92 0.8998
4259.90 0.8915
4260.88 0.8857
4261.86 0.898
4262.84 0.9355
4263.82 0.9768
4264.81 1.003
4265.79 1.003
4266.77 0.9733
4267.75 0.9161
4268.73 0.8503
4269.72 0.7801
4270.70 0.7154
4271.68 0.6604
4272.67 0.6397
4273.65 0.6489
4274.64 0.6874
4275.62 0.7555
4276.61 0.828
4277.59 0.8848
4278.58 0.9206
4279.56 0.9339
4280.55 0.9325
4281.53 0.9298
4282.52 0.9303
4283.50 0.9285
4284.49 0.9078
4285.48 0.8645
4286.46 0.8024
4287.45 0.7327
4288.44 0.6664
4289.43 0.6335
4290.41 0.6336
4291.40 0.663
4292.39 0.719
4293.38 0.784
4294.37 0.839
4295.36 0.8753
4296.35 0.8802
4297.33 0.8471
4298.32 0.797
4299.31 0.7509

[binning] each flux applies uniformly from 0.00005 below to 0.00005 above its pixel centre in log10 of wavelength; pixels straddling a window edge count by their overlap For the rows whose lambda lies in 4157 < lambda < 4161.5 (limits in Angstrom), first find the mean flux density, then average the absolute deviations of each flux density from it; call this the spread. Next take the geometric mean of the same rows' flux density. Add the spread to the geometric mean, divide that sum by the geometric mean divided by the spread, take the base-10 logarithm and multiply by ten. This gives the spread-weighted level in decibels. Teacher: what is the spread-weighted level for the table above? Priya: -19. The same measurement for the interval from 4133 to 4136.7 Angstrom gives -14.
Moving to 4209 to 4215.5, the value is -17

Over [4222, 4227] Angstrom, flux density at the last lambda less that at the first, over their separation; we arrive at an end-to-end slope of -0.09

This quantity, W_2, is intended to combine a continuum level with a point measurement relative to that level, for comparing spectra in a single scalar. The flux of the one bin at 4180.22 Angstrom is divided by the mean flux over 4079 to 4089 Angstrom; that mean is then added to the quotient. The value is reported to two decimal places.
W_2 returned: 2.01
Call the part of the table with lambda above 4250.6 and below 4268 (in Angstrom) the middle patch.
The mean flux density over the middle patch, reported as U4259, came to 0.84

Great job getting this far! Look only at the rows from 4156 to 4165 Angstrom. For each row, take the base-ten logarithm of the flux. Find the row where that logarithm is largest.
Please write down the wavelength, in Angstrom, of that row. 4160.06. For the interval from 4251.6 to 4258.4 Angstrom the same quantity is 4257.94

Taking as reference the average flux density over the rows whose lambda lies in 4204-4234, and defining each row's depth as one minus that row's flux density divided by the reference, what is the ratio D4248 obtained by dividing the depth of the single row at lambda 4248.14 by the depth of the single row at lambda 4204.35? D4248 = 0.9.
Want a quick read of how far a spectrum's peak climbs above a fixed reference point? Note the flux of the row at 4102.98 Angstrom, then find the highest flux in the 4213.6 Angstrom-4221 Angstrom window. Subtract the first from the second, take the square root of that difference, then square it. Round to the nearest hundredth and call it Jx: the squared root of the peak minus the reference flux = 0.25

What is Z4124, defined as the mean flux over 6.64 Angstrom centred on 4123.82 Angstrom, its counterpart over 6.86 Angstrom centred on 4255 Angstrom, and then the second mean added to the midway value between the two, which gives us 1.56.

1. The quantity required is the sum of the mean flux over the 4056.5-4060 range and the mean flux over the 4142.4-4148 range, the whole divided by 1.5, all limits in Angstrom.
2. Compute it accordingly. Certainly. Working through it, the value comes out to 0.99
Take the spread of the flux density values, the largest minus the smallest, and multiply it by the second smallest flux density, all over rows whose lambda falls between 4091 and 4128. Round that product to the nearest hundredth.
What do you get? 0.27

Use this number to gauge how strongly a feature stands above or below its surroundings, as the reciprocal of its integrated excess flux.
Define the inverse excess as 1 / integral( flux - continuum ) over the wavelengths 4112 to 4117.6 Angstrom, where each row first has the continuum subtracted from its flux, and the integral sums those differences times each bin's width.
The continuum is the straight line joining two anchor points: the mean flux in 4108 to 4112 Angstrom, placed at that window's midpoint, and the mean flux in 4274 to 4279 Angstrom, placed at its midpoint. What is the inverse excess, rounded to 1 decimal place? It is 5.1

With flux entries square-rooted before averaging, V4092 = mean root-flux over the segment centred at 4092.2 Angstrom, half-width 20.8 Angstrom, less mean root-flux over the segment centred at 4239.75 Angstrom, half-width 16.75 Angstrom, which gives 0.106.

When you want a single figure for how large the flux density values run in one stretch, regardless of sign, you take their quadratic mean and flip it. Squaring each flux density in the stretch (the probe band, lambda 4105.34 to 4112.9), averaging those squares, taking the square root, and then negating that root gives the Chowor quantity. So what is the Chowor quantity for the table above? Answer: -0.90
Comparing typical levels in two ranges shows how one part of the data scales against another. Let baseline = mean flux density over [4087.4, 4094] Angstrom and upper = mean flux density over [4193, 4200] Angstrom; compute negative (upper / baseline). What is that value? -0.77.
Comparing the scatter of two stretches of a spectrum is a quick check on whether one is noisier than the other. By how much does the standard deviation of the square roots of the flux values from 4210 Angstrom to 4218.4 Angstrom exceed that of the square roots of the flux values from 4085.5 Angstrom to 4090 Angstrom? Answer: 0.014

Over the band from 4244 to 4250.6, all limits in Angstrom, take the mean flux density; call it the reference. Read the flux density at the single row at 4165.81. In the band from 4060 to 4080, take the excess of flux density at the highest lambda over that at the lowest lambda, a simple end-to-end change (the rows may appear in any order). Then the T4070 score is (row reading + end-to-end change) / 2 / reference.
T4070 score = 0.56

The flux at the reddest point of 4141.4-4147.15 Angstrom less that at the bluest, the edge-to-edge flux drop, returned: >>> 0.175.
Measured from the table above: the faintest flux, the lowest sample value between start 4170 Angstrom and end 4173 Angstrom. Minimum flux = 0.8241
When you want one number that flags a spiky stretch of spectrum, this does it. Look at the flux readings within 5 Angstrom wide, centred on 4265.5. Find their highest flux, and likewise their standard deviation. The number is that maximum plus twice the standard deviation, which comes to 1.07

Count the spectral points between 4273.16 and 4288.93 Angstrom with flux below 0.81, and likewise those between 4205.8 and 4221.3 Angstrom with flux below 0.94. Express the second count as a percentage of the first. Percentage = 33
